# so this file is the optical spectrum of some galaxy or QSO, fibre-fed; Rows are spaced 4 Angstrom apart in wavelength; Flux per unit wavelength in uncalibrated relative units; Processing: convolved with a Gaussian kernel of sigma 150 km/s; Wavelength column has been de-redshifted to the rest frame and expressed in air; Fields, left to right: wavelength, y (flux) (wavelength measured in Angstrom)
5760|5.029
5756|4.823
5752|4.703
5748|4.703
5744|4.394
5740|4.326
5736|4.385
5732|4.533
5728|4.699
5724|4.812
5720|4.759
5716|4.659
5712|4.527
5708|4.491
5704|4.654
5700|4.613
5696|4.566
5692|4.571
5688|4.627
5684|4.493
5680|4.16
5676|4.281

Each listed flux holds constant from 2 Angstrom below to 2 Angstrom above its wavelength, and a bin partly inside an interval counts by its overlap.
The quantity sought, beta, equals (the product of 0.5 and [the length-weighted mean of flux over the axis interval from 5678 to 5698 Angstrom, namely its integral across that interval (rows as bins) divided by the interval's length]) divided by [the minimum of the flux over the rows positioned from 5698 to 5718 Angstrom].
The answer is 0.499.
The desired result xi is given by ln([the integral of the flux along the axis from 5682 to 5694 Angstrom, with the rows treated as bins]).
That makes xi 4.00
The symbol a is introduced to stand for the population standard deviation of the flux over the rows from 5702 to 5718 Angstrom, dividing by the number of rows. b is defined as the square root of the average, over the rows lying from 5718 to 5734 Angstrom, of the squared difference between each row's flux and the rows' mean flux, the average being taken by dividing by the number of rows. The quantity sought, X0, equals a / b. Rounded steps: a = 0.075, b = 0.105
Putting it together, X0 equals 0.7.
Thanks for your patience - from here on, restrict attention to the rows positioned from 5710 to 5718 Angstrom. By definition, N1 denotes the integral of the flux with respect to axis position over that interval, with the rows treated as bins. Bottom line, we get 36.7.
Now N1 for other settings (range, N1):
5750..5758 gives 38.1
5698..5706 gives 37.1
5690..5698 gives 36.5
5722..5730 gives 38.0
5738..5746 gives 34.9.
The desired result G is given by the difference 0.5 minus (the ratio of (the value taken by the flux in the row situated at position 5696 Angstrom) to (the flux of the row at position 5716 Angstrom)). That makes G -0.48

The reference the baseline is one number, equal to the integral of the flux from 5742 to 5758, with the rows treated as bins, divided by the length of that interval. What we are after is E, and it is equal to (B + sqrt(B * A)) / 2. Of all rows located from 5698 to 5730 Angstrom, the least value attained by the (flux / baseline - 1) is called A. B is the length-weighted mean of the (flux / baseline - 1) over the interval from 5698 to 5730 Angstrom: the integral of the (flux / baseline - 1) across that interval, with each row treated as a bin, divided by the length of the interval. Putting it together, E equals 0.0023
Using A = -0.035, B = 0.00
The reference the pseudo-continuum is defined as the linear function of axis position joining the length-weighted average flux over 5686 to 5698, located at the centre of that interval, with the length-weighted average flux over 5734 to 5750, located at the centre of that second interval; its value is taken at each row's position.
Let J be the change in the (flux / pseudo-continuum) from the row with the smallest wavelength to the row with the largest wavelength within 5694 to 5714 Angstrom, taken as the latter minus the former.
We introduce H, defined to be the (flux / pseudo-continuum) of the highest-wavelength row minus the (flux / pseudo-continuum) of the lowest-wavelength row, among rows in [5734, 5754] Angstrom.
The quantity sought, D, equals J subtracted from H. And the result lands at 0.08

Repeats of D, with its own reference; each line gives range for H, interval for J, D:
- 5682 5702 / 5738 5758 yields -0.09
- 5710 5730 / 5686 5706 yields 0.03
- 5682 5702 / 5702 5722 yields 0.00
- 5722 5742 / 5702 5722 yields -0.13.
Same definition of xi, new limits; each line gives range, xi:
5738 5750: 3.98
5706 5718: 4.00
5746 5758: 4.04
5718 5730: 4.04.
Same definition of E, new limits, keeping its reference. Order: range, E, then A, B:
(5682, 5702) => 0.0036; -0.035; -0.02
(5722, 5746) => 0.0083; -0.071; -0.03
